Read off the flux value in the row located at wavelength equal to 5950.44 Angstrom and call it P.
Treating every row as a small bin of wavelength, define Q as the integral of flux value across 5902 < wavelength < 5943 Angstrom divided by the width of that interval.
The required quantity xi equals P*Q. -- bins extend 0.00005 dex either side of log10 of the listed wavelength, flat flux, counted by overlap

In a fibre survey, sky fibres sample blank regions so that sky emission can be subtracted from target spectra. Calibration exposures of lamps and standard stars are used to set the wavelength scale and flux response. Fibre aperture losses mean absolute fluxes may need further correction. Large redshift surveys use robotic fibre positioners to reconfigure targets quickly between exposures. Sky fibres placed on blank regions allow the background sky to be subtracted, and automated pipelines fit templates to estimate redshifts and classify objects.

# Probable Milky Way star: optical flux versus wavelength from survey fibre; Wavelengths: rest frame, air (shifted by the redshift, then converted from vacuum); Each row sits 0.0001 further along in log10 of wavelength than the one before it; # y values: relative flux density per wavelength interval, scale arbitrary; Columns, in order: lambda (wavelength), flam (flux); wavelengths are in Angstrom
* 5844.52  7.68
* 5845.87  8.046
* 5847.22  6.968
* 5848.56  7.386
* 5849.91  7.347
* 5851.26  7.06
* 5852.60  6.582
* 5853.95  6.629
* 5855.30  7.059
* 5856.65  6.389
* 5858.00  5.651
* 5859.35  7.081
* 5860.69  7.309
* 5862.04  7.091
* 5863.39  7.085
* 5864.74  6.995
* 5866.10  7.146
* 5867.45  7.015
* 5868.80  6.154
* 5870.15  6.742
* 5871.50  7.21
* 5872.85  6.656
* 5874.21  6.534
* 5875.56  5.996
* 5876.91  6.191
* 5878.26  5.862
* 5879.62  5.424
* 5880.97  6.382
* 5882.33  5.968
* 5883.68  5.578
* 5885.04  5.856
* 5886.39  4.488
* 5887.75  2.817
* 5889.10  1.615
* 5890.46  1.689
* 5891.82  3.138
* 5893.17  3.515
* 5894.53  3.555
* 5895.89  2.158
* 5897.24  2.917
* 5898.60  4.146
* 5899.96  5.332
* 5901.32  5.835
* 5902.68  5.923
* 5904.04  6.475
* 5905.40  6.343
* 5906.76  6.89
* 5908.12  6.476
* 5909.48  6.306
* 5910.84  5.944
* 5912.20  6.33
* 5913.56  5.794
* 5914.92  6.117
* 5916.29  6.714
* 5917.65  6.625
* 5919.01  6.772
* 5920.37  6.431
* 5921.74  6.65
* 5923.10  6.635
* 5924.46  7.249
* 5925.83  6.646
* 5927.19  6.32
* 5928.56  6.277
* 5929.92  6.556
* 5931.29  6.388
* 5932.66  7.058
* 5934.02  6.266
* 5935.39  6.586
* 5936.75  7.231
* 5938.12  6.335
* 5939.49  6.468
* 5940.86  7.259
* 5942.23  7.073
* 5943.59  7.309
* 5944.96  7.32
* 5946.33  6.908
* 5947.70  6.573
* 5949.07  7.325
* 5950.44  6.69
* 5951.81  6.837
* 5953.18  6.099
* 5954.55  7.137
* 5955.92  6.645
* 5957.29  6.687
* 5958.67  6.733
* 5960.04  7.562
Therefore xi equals 44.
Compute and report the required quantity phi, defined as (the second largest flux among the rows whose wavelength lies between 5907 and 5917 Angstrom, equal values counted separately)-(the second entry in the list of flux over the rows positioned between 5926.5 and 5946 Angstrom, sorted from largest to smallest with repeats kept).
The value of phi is -0.8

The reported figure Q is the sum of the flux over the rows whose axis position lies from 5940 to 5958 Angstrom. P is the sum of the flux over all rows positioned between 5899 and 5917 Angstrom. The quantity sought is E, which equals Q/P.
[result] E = 1.12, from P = 80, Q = 89.9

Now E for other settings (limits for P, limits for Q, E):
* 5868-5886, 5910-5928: 1.05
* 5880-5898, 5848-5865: 1.80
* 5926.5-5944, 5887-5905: 0.56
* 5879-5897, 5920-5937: 1.65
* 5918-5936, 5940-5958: 1.05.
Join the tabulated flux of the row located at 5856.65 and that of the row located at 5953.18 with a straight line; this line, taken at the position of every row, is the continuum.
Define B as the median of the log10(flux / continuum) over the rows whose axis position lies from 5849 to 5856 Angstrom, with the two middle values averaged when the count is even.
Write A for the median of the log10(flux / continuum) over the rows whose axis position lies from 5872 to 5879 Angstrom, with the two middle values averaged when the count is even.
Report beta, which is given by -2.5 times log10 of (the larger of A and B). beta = 3.43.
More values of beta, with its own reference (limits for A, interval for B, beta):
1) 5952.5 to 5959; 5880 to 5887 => 3.47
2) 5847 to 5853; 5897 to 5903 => 3.43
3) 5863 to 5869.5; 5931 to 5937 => 3.42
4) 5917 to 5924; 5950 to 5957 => 3.51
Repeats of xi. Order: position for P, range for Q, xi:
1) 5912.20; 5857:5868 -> 44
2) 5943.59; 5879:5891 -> 33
